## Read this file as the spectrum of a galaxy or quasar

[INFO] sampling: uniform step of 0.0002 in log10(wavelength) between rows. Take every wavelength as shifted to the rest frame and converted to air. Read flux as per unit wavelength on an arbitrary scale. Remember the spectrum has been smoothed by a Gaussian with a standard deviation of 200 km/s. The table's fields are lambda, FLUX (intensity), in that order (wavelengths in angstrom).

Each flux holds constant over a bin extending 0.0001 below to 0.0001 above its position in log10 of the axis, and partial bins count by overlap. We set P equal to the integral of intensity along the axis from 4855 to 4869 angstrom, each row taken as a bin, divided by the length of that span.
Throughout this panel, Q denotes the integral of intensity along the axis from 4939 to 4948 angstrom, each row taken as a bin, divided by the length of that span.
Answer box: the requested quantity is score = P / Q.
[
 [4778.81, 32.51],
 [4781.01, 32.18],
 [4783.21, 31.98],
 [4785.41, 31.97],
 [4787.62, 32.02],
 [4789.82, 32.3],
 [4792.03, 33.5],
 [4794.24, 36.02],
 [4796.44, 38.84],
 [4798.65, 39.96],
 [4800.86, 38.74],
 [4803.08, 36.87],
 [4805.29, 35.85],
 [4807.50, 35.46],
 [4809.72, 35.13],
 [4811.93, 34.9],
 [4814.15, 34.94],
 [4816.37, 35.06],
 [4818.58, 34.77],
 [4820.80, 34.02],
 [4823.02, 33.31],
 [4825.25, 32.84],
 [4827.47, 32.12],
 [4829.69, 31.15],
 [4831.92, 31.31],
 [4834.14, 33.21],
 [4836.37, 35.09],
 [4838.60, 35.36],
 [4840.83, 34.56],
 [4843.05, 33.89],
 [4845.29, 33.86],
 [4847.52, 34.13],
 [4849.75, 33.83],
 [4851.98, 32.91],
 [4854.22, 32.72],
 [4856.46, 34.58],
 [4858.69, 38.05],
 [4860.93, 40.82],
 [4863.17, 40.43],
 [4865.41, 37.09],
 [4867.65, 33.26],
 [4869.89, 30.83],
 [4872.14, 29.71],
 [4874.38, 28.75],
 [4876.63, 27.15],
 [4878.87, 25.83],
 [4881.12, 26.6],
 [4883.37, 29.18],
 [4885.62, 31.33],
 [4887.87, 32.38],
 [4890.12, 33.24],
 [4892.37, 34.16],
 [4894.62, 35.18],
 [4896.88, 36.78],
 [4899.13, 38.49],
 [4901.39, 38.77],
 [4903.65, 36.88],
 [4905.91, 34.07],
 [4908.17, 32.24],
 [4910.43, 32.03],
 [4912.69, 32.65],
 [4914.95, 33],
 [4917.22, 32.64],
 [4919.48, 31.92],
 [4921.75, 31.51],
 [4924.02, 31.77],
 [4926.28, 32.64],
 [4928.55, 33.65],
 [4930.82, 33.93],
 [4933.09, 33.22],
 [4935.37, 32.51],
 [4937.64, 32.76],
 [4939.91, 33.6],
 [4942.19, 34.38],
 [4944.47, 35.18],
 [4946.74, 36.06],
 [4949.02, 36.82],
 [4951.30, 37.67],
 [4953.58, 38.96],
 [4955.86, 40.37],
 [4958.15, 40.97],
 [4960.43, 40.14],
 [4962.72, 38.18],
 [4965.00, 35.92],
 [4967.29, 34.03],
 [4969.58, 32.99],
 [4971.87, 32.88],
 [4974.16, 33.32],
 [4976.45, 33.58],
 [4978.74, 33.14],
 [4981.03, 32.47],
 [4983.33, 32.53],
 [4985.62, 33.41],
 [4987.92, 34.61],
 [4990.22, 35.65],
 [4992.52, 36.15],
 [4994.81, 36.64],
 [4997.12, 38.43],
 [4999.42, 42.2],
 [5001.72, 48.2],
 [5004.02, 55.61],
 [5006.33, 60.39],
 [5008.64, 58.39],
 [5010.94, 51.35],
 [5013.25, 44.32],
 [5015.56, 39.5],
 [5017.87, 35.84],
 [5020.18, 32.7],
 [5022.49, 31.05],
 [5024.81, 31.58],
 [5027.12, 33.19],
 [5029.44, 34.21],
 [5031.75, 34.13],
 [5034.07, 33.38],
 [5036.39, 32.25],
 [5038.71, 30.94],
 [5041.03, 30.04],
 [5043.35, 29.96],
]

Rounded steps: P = 37.2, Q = 34.9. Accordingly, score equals 1.07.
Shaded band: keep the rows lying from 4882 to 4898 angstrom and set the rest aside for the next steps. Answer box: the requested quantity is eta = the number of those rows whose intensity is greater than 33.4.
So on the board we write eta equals 3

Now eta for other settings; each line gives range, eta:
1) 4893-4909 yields 6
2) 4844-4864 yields 7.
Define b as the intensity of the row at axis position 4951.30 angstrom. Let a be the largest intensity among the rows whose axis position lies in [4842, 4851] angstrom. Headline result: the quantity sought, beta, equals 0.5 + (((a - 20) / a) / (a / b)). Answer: 0.96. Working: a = 34.13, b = 37.67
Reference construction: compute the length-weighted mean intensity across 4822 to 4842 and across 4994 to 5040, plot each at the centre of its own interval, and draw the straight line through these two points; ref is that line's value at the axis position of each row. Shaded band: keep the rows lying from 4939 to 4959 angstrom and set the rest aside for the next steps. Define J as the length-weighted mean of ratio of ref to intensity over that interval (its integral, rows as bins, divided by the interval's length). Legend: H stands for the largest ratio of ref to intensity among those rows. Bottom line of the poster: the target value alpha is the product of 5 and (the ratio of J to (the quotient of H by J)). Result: 4.7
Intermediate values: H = 1.11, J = 1.02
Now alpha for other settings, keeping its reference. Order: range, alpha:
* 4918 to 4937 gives 5.5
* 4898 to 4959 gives 4.9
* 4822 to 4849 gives 4.7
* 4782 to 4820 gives 4.2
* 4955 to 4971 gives 4.5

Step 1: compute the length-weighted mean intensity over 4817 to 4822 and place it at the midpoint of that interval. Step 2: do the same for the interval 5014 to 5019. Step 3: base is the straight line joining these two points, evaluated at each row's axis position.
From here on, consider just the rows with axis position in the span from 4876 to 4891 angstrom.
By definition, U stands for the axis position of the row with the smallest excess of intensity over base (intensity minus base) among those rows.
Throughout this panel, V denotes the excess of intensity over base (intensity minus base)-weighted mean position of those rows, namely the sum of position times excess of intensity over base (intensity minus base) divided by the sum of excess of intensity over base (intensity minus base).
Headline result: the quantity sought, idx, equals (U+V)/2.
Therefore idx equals 4880.2 angstrom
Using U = 4878.87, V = 4881.6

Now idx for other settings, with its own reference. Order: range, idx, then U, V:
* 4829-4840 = 4830.2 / 4829.69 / 4830.8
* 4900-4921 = 4917.3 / 4919.48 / 4915.1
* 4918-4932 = 4923.1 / 4921.75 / 4924.4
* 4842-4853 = 4850.2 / 4851.98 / 4848.3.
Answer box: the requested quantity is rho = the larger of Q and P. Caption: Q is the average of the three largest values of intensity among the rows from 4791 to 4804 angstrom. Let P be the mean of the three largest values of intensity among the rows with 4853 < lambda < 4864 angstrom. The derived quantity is 40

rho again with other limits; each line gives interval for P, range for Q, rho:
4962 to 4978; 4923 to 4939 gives 36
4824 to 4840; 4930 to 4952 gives 37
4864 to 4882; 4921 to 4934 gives 34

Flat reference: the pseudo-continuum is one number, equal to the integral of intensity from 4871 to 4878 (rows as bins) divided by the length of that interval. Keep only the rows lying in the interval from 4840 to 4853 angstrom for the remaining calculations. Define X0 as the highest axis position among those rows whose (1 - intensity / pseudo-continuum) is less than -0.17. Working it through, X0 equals 4849.75 angstrom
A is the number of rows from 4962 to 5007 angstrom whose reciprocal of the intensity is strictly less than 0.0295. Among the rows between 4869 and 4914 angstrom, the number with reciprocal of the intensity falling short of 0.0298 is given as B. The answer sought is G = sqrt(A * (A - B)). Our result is 7.7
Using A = 12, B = 7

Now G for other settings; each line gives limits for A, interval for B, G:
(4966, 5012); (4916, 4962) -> 0.0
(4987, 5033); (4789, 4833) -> 6.9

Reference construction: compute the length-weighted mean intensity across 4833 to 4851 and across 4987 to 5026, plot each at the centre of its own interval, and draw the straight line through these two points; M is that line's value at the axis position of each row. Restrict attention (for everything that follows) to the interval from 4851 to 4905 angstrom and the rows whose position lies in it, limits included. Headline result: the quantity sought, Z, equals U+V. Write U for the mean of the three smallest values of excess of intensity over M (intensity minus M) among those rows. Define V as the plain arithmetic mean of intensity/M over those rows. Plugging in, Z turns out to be -9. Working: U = -9.4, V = 0.93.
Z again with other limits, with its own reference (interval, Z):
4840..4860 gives -1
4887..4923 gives -5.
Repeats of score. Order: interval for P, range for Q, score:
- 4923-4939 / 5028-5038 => 0.99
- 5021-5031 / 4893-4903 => 0.88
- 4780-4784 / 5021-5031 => 0.99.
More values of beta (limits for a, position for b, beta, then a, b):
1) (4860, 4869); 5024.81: 0.89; 40.82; 31.58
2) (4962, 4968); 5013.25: 1.05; 38.18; 44.32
